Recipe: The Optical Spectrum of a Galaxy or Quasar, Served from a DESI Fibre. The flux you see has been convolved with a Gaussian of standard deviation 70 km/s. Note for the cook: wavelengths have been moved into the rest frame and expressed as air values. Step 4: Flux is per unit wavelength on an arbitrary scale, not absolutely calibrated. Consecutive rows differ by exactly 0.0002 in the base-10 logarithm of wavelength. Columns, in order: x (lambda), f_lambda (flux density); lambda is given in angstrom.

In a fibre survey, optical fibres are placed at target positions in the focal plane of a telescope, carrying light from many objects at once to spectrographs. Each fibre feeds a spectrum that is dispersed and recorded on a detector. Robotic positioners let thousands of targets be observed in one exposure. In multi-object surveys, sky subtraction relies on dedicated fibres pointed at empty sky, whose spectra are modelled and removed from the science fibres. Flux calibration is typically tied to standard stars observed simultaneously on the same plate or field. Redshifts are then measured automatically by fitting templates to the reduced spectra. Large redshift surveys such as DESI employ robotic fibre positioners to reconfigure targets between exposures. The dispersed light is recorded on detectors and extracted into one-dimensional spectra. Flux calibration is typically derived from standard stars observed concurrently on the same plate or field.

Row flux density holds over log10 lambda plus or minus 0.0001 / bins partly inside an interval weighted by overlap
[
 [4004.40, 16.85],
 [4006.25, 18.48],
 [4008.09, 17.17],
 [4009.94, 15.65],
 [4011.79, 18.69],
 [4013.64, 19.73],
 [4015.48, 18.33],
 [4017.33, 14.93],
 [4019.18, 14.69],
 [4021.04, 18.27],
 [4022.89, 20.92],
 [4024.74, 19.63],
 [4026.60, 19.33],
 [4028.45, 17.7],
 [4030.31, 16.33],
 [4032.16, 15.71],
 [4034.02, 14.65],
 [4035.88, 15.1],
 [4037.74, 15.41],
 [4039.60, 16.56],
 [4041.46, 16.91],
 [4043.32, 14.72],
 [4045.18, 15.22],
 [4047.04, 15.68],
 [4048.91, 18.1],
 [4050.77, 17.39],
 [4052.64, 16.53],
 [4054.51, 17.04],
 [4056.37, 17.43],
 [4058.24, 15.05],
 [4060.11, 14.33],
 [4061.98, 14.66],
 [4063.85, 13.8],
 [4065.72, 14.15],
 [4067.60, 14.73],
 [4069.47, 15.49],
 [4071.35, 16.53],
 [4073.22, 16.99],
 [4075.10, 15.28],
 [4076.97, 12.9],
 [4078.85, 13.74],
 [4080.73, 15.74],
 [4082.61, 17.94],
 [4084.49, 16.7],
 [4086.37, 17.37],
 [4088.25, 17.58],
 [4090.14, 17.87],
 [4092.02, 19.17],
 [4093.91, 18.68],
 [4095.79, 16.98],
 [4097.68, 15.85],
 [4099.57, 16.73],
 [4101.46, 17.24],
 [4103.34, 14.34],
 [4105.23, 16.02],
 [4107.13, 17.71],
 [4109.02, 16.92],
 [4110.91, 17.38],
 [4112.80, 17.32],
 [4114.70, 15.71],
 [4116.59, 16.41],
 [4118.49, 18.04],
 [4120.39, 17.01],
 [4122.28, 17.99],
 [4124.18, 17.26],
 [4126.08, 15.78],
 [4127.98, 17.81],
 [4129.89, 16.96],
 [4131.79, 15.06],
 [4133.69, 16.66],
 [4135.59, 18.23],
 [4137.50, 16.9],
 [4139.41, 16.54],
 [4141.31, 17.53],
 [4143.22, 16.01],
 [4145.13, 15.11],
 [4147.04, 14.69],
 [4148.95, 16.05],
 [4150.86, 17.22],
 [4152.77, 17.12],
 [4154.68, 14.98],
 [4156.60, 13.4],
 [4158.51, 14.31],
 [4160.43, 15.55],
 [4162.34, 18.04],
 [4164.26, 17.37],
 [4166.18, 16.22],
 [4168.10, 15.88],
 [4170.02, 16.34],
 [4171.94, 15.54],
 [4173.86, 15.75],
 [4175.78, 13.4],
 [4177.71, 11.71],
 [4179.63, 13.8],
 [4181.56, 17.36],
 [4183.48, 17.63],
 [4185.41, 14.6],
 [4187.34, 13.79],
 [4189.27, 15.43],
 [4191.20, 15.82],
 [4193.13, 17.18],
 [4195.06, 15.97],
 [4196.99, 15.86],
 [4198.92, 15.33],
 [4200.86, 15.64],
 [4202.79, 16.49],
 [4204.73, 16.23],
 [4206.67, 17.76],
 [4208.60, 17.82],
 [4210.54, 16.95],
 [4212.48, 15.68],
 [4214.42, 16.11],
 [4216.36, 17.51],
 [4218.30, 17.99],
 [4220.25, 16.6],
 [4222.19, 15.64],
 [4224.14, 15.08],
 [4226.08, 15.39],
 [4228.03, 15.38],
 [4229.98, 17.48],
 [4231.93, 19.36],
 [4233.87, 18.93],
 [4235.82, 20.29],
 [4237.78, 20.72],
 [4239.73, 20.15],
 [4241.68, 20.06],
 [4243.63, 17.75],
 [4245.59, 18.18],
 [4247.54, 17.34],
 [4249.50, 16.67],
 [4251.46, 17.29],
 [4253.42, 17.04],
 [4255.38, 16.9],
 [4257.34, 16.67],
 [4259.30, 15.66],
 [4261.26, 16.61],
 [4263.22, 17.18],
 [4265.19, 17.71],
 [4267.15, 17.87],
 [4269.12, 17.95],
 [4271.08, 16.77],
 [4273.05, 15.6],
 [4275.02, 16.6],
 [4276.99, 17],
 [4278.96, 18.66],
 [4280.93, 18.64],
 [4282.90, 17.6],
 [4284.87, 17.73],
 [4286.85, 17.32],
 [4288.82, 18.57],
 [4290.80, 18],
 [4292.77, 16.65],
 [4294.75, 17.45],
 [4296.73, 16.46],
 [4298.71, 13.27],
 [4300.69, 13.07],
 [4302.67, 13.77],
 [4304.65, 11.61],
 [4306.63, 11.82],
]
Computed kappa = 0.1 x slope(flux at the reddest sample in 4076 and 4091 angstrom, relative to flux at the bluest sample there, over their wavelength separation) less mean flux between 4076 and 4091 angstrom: -16.2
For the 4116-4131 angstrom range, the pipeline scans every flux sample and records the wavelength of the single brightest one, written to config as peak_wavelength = 4118.49 angstrom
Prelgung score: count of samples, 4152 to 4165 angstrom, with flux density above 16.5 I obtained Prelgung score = 3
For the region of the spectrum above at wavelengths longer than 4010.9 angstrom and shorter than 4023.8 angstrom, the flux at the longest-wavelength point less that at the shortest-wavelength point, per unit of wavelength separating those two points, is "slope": 0.2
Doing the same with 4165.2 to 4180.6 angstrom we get -0.2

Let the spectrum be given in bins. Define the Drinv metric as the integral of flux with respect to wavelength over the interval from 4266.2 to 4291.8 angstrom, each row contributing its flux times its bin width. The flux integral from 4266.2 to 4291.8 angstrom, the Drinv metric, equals 450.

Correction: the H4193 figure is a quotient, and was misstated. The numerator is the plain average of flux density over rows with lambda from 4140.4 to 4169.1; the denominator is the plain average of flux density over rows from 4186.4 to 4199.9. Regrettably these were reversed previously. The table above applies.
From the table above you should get 1.02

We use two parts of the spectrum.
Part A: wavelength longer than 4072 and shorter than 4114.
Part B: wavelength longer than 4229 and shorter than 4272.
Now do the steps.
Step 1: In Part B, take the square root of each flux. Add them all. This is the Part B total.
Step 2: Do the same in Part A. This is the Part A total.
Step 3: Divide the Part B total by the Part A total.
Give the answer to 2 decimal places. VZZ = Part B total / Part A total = 1.04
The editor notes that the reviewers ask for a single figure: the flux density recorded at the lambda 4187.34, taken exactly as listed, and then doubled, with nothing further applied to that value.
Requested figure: 27.6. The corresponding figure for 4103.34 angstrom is 28.7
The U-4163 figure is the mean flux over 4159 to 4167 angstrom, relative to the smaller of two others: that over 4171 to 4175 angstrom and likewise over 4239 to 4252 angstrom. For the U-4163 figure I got 1.07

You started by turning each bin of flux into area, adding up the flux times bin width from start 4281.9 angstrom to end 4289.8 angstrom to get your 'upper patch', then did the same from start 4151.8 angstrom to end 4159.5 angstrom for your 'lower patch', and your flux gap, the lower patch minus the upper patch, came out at -26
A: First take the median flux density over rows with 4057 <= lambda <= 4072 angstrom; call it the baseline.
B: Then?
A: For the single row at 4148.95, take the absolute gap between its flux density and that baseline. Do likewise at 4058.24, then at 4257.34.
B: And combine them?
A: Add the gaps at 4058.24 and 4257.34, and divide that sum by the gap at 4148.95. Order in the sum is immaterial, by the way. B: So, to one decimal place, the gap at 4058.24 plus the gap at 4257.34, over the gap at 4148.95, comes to 1.7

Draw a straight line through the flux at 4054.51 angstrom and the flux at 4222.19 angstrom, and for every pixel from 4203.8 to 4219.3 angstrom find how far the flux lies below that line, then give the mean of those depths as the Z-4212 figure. -1.3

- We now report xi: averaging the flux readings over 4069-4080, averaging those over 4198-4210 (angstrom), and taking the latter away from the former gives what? -1.4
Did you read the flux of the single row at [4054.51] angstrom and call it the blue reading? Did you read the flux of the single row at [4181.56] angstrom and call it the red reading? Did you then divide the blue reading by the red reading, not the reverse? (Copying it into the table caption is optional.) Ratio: 0.98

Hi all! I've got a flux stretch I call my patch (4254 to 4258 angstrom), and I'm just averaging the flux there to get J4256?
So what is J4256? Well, 16.8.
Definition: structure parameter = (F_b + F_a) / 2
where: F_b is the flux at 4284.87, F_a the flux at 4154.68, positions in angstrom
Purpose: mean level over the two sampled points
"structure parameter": 16.4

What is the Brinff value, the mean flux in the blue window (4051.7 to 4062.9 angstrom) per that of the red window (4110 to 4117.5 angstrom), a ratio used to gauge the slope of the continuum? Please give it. 0.95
